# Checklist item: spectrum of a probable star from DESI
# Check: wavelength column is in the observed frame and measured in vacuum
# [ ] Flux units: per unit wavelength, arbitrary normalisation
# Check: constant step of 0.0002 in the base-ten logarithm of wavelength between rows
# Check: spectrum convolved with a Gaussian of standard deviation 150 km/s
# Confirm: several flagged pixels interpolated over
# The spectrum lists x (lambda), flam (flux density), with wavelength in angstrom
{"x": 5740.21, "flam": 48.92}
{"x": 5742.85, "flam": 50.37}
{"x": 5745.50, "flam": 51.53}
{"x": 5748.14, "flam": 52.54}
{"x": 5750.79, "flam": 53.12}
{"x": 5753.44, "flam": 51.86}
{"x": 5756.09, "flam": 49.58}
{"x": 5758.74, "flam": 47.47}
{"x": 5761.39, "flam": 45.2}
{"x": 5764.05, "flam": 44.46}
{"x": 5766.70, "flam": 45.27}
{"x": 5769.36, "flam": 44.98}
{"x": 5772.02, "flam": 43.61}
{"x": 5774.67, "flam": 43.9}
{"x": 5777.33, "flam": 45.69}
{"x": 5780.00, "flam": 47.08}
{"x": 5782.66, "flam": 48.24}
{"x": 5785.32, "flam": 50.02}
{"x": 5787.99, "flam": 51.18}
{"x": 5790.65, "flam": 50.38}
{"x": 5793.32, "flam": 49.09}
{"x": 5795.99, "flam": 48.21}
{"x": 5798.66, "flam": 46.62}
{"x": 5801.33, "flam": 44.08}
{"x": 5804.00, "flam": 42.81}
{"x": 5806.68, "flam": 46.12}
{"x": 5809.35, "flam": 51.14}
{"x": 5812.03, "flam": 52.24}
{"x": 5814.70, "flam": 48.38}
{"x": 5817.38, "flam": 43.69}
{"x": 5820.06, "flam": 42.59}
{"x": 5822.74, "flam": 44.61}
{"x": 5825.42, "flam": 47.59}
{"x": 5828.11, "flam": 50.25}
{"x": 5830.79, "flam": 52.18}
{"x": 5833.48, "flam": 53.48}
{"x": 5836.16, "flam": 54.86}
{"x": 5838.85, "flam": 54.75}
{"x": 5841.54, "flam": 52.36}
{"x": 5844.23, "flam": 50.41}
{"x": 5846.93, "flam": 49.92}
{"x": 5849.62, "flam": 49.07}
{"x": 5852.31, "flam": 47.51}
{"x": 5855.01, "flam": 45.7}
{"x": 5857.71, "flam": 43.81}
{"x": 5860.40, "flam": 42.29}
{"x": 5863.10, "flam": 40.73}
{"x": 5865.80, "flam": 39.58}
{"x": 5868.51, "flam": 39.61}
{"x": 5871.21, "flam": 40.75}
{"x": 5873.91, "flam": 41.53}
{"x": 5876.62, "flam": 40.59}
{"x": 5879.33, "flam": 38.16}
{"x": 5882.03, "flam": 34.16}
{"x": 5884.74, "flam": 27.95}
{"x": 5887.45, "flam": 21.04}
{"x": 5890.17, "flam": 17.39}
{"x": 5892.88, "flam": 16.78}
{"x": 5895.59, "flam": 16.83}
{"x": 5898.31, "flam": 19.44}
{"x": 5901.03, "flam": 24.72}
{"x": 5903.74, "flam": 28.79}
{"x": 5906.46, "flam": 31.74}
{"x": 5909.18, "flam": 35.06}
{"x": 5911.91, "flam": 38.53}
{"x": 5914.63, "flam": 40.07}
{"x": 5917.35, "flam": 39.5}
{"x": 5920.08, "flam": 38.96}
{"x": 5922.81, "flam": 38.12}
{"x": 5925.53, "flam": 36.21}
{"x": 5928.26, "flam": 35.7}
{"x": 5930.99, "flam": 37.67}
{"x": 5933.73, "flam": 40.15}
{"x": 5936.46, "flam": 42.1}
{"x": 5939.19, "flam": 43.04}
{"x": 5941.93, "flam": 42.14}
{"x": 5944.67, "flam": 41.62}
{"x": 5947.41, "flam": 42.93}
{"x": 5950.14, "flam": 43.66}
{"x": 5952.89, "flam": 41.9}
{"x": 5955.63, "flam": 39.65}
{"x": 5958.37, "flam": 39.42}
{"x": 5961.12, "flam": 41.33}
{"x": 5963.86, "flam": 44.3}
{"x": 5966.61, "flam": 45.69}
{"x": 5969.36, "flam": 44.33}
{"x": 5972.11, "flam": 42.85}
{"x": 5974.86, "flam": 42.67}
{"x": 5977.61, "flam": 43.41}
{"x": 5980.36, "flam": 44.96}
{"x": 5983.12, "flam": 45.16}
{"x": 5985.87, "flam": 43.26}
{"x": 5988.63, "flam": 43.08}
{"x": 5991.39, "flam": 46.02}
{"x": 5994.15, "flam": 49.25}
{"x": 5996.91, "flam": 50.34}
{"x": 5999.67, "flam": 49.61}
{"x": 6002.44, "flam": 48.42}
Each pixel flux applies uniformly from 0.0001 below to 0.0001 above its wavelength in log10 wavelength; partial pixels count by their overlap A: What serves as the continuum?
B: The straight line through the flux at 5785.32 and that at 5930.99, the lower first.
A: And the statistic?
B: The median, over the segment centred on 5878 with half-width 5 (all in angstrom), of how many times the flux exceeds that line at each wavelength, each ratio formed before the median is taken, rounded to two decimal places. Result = 0.93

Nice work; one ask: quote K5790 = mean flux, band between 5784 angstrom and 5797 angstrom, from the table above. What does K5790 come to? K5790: 50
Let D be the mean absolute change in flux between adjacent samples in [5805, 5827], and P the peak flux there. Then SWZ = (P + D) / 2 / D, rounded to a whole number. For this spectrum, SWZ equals 9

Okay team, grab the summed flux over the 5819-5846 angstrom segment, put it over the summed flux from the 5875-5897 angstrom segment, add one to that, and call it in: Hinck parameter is 3.4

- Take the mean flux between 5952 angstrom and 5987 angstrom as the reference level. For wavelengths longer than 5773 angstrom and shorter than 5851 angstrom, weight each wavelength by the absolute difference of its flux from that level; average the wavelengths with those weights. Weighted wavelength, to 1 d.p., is 5817.8 angstrom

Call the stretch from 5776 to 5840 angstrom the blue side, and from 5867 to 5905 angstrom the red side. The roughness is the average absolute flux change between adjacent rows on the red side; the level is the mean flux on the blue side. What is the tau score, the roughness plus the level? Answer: 52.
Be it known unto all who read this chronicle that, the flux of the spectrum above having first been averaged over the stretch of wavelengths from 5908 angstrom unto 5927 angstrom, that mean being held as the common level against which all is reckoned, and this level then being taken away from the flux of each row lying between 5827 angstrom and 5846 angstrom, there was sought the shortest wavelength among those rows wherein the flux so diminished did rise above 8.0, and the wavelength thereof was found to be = 5828.11 angstrom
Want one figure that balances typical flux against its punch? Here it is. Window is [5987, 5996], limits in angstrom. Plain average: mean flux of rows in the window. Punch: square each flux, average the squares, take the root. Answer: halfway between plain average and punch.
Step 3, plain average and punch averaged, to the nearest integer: 46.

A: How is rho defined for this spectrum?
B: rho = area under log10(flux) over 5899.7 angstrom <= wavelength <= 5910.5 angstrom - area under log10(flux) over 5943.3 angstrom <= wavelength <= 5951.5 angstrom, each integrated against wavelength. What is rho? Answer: 2.6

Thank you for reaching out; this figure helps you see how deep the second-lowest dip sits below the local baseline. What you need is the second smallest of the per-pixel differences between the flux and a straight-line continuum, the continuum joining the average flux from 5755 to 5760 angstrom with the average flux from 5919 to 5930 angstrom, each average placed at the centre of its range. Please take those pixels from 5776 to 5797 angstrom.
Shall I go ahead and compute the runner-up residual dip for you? 0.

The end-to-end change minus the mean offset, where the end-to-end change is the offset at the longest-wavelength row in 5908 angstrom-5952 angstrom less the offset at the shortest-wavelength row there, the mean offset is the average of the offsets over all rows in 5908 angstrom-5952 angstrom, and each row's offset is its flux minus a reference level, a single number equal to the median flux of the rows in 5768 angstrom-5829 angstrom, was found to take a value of 16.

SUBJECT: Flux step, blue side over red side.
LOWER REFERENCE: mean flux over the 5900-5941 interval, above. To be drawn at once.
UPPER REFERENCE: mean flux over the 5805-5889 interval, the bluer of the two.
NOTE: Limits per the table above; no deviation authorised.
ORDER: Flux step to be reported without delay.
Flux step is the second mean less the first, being 8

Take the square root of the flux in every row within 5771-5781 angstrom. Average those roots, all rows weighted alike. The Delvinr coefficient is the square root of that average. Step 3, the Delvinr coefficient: 2.59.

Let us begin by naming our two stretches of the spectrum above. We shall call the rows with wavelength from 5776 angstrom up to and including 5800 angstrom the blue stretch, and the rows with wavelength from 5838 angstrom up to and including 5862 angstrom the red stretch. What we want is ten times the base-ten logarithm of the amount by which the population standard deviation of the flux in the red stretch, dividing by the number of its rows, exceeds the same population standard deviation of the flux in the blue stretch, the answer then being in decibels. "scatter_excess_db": 3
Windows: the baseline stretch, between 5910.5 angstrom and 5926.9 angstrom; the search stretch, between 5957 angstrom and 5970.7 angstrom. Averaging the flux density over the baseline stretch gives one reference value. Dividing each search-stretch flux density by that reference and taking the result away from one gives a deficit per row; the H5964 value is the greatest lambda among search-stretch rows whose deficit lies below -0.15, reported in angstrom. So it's 5966.61 angstrom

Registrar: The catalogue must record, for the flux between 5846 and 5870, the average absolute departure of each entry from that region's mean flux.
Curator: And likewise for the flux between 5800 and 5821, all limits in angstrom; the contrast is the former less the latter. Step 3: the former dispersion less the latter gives 0.2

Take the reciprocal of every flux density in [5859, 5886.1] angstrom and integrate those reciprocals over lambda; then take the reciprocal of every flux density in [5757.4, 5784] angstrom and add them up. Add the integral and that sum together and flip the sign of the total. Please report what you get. -0.93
